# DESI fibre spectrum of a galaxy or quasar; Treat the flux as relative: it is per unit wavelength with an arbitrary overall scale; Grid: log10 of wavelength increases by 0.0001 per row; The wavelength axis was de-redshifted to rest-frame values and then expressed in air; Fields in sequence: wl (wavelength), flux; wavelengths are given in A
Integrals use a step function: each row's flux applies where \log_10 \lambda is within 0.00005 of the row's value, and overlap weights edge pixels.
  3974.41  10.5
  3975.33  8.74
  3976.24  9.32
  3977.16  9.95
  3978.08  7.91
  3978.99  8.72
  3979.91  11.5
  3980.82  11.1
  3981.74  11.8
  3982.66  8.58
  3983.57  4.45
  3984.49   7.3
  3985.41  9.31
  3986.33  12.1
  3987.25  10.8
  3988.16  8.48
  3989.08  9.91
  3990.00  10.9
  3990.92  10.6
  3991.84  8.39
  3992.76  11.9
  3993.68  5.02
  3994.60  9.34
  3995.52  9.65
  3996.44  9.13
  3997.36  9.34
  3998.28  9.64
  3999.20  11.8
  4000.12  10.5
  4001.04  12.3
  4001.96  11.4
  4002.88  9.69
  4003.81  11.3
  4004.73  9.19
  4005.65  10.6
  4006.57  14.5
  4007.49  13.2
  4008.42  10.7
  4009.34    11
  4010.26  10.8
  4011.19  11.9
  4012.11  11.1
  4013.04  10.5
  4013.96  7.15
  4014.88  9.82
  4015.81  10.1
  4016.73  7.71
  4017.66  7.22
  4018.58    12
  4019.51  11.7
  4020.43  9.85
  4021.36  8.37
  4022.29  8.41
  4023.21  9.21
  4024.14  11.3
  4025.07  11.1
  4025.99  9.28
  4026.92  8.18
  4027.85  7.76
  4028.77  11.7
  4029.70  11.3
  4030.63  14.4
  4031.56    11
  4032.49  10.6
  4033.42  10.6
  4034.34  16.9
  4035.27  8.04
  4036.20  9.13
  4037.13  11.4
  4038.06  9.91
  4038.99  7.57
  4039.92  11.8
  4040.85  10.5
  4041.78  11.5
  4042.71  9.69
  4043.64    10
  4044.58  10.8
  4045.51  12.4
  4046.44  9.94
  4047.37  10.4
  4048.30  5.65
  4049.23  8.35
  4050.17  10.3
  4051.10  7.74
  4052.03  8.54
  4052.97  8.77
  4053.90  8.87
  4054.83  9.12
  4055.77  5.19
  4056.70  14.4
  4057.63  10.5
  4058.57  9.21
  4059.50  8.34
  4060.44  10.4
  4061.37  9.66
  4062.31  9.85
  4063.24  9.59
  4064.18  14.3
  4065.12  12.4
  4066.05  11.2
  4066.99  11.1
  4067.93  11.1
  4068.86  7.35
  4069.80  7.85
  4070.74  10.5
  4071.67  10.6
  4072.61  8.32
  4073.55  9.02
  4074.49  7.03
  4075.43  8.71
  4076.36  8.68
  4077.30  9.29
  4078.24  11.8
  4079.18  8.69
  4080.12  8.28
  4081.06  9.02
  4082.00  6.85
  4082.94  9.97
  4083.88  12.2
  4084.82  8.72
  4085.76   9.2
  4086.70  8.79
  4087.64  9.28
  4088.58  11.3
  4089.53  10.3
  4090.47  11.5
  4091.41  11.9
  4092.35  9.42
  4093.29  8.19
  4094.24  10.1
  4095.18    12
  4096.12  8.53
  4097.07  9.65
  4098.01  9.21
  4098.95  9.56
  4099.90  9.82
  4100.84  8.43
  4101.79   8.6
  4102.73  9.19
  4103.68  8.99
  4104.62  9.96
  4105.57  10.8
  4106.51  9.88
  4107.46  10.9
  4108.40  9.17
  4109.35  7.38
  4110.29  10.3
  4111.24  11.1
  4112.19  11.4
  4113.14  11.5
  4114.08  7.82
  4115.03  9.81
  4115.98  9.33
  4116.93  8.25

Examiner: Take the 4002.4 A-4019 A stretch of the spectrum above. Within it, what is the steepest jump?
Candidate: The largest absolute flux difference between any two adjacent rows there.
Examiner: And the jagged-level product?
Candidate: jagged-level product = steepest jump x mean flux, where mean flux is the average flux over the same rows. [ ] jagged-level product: 50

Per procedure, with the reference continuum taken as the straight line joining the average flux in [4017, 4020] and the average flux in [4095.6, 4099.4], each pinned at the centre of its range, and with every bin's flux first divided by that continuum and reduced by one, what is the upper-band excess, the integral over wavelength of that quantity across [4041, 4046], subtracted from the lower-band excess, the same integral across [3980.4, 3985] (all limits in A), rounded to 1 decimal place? -1.3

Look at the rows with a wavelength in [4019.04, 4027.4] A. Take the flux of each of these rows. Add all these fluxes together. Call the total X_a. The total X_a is 87.4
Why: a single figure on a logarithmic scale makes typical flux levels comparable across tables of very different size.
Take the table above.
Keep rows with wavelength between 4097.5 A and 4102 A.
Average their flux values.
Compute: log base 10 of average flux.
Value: 0.96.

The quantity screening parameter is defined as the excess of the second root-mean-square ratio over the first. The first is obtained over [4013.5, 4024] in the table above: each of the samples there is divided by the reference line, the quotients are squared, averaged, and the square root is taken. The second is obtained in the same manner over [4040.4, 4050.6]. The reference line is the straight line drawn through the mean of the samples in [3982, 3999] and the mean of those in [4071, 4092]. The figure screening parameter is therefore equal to 0.07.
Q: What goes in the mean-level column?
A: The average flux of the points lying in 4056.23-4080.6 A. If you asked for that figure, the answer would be 9.9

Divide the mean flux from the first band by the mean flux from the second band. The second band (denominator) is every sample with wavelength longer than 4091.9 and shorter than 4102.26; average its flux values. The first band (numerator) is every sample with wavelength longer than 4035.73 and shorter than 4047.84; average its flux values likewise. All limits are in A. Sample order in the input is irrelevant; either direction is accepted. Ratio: 1.10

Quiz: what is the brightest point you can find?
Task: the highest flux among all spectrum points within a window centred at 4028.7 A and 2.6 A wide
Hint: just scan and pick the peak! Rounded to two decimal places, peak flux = 11.70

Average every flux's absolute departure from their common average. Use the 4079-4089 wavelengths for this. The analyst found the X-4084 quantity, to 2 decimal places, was 1.01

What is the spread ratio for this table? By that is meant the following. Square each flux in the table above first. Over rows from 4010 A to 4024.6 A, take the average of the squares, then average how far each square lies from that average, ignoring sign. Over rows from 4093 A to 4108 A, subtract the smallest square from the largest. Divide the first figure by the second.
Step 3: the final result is 0.34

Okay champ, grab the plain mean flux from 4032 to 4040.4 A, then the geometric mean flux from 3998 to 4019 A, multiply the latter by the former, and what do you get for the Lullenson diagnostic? 112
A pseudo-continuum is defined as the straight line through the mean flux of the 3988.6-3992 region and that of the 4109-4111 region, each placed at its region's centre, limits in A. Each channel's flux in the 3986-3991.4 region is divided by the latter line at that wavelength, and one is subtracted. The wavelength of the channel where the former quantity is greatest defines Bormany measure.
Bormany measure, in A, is 3986.33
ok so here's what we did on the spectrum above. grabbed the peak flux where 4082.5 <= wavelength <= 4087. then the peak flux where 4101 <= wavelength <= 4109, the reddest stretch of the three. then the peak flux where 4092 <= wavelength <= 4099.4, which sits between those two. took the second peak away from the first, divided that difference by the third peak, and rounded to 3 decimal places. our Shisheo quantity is 0.108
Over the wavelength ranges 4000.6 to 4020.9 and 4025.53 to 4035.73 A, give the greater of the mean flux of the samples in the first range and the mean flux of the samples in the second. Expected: 10.9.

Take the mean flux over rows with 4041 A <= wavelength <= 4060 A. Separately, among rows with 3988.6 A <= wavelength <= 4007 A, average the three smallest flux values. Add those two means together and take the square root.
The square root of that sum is 4.12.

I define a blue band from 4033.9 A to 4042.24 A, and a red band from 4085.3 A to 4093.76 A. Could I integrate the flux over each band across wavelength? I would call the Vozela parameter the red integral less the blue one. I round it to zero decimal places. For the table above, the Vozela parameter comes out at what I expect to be -5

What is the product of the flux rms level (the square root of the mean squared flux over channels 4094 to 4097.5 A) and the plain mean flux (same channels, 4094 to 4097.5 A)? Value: 102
